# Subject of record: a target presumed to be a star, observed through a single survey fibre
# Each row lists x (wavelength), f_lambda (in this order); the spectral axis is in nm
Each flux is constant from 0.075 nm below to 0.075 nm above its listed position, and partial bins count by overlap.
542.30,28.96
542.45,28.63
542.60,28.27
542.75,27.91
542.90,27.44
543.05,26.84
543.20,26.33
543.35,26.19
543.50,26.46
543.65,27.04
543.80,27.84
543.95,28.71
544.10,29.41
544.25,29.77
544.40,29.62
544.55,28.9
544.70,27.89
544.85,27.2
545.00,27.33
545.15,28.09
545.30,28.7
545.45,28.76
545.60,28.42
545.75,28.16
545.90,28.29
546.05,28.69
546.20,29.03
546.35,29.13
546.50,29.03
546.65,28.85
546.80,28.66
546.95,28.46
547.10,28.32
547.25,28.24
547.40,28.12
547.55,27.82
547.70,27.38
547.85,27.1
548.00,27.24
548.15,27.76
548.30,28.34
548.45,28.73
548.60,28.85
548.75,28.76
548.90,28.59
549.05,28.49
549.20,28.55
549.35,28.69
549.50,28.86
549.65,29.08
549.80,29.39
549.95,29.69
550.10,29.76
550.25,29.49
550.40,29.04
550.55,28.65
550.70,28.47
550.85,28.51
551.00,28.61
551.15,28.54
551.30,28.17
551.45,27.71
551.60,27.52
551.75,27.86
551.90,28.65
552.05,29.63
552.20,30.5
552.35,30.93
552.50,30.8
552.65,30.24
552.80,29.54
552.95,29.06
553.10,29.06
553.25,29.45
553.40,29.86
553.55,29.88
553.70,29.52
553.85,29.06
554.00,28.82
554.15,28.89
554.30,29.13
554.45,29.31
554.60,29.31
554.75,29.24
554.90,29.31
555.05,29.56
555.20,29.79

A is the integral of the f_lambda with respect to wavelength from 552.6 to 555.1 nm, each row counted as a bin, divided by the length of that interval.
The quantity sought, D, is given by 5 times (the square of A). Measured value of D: 4309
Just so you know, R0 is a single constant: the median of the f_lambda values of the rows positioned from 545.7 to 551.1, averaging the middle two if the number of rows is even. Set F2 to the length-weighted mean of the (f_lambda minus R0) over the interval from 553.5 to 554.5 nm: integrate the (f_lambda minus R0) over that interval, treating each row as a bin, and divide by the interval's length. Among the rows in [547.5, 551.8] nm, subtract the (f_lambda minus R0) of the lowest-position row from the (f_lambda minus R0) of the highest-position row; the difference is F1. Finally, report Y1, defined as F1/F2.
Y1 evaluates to 0.1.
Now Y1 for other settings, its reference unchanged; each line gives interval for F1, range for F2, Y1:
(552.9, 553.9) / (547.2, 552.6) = 0.0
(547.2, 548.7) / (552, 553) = 0.4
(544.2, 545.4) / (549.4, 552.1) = -9.0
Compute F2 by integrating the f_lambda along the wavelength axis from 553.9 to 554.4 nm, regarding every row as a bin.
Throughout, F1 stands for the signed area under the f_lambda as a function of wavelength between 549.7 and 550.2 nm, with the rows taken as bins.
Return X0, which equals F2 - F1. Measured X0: -0.3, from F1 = 14.8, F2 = 14.5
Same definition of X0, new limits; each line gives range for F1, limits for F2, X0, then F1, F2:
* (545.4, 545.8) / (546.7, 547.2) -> 2.9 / 11.4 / 14.2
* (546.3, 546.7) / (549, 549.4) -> -0.2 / 11.6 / 11.4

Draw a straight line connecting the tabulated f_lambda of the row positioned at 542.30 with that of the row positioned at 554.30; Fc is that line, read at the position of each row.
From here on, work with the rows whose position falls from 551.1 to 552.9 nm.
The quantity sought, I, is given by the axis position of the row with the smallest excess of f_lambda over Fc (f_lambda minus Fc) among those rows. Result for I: 551.60 nm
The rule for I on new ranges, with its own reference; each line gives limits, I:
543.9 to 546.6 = 544.85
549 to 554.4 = 551.60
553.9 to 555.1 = 554.00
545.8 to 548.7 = 547.85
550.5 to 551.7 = 551.60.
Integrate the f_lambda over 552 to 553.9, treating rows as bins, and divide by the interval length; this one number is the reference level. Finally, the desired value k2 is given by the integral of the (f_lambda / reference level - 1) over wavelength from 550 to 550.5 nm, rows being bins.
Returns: -0.007 nm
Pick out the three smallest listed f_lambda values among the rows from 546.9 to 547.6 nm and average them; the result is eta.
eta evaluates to 28.1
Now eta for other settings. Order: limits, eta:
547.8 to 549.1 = 27.4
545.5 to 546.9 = 28.3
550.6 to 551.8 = 27.7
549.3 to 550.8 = 28.6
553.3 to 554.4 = 28.9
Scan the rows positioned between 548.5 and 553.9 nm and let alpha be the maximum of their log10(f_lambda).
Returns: 1.49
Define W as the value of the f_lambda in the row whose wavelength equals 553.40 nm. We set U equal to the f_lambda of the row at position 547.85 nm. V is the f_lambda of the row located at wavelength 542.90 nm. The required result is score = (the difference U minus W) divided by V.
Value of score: -0.10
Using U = 27.1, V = 27.44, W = 29.86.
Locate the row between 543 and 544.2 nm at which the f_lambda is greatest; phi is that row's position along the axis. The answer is 544.10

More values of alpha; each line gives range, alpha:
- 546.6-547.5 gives 1.46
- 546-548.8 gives 1.46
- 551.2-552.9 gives 1.49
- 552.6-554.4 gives 1.48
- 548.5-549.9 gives 1.47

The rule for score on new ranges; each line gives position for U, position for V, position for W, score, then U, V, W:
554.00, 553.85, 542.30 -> 0.00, 28.82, 29.06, 28.96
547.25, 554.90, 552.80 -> -0.04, 28.24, 29.31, 29.54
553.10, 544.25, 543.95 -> 0.01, 29.06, 29.77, 28.71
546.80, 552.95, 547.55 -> 0.03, 28.66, 29.06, 27.82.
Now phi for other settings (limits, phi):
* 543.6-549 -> 544.25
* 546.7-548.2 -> 546.80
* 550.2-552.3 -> 552.20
